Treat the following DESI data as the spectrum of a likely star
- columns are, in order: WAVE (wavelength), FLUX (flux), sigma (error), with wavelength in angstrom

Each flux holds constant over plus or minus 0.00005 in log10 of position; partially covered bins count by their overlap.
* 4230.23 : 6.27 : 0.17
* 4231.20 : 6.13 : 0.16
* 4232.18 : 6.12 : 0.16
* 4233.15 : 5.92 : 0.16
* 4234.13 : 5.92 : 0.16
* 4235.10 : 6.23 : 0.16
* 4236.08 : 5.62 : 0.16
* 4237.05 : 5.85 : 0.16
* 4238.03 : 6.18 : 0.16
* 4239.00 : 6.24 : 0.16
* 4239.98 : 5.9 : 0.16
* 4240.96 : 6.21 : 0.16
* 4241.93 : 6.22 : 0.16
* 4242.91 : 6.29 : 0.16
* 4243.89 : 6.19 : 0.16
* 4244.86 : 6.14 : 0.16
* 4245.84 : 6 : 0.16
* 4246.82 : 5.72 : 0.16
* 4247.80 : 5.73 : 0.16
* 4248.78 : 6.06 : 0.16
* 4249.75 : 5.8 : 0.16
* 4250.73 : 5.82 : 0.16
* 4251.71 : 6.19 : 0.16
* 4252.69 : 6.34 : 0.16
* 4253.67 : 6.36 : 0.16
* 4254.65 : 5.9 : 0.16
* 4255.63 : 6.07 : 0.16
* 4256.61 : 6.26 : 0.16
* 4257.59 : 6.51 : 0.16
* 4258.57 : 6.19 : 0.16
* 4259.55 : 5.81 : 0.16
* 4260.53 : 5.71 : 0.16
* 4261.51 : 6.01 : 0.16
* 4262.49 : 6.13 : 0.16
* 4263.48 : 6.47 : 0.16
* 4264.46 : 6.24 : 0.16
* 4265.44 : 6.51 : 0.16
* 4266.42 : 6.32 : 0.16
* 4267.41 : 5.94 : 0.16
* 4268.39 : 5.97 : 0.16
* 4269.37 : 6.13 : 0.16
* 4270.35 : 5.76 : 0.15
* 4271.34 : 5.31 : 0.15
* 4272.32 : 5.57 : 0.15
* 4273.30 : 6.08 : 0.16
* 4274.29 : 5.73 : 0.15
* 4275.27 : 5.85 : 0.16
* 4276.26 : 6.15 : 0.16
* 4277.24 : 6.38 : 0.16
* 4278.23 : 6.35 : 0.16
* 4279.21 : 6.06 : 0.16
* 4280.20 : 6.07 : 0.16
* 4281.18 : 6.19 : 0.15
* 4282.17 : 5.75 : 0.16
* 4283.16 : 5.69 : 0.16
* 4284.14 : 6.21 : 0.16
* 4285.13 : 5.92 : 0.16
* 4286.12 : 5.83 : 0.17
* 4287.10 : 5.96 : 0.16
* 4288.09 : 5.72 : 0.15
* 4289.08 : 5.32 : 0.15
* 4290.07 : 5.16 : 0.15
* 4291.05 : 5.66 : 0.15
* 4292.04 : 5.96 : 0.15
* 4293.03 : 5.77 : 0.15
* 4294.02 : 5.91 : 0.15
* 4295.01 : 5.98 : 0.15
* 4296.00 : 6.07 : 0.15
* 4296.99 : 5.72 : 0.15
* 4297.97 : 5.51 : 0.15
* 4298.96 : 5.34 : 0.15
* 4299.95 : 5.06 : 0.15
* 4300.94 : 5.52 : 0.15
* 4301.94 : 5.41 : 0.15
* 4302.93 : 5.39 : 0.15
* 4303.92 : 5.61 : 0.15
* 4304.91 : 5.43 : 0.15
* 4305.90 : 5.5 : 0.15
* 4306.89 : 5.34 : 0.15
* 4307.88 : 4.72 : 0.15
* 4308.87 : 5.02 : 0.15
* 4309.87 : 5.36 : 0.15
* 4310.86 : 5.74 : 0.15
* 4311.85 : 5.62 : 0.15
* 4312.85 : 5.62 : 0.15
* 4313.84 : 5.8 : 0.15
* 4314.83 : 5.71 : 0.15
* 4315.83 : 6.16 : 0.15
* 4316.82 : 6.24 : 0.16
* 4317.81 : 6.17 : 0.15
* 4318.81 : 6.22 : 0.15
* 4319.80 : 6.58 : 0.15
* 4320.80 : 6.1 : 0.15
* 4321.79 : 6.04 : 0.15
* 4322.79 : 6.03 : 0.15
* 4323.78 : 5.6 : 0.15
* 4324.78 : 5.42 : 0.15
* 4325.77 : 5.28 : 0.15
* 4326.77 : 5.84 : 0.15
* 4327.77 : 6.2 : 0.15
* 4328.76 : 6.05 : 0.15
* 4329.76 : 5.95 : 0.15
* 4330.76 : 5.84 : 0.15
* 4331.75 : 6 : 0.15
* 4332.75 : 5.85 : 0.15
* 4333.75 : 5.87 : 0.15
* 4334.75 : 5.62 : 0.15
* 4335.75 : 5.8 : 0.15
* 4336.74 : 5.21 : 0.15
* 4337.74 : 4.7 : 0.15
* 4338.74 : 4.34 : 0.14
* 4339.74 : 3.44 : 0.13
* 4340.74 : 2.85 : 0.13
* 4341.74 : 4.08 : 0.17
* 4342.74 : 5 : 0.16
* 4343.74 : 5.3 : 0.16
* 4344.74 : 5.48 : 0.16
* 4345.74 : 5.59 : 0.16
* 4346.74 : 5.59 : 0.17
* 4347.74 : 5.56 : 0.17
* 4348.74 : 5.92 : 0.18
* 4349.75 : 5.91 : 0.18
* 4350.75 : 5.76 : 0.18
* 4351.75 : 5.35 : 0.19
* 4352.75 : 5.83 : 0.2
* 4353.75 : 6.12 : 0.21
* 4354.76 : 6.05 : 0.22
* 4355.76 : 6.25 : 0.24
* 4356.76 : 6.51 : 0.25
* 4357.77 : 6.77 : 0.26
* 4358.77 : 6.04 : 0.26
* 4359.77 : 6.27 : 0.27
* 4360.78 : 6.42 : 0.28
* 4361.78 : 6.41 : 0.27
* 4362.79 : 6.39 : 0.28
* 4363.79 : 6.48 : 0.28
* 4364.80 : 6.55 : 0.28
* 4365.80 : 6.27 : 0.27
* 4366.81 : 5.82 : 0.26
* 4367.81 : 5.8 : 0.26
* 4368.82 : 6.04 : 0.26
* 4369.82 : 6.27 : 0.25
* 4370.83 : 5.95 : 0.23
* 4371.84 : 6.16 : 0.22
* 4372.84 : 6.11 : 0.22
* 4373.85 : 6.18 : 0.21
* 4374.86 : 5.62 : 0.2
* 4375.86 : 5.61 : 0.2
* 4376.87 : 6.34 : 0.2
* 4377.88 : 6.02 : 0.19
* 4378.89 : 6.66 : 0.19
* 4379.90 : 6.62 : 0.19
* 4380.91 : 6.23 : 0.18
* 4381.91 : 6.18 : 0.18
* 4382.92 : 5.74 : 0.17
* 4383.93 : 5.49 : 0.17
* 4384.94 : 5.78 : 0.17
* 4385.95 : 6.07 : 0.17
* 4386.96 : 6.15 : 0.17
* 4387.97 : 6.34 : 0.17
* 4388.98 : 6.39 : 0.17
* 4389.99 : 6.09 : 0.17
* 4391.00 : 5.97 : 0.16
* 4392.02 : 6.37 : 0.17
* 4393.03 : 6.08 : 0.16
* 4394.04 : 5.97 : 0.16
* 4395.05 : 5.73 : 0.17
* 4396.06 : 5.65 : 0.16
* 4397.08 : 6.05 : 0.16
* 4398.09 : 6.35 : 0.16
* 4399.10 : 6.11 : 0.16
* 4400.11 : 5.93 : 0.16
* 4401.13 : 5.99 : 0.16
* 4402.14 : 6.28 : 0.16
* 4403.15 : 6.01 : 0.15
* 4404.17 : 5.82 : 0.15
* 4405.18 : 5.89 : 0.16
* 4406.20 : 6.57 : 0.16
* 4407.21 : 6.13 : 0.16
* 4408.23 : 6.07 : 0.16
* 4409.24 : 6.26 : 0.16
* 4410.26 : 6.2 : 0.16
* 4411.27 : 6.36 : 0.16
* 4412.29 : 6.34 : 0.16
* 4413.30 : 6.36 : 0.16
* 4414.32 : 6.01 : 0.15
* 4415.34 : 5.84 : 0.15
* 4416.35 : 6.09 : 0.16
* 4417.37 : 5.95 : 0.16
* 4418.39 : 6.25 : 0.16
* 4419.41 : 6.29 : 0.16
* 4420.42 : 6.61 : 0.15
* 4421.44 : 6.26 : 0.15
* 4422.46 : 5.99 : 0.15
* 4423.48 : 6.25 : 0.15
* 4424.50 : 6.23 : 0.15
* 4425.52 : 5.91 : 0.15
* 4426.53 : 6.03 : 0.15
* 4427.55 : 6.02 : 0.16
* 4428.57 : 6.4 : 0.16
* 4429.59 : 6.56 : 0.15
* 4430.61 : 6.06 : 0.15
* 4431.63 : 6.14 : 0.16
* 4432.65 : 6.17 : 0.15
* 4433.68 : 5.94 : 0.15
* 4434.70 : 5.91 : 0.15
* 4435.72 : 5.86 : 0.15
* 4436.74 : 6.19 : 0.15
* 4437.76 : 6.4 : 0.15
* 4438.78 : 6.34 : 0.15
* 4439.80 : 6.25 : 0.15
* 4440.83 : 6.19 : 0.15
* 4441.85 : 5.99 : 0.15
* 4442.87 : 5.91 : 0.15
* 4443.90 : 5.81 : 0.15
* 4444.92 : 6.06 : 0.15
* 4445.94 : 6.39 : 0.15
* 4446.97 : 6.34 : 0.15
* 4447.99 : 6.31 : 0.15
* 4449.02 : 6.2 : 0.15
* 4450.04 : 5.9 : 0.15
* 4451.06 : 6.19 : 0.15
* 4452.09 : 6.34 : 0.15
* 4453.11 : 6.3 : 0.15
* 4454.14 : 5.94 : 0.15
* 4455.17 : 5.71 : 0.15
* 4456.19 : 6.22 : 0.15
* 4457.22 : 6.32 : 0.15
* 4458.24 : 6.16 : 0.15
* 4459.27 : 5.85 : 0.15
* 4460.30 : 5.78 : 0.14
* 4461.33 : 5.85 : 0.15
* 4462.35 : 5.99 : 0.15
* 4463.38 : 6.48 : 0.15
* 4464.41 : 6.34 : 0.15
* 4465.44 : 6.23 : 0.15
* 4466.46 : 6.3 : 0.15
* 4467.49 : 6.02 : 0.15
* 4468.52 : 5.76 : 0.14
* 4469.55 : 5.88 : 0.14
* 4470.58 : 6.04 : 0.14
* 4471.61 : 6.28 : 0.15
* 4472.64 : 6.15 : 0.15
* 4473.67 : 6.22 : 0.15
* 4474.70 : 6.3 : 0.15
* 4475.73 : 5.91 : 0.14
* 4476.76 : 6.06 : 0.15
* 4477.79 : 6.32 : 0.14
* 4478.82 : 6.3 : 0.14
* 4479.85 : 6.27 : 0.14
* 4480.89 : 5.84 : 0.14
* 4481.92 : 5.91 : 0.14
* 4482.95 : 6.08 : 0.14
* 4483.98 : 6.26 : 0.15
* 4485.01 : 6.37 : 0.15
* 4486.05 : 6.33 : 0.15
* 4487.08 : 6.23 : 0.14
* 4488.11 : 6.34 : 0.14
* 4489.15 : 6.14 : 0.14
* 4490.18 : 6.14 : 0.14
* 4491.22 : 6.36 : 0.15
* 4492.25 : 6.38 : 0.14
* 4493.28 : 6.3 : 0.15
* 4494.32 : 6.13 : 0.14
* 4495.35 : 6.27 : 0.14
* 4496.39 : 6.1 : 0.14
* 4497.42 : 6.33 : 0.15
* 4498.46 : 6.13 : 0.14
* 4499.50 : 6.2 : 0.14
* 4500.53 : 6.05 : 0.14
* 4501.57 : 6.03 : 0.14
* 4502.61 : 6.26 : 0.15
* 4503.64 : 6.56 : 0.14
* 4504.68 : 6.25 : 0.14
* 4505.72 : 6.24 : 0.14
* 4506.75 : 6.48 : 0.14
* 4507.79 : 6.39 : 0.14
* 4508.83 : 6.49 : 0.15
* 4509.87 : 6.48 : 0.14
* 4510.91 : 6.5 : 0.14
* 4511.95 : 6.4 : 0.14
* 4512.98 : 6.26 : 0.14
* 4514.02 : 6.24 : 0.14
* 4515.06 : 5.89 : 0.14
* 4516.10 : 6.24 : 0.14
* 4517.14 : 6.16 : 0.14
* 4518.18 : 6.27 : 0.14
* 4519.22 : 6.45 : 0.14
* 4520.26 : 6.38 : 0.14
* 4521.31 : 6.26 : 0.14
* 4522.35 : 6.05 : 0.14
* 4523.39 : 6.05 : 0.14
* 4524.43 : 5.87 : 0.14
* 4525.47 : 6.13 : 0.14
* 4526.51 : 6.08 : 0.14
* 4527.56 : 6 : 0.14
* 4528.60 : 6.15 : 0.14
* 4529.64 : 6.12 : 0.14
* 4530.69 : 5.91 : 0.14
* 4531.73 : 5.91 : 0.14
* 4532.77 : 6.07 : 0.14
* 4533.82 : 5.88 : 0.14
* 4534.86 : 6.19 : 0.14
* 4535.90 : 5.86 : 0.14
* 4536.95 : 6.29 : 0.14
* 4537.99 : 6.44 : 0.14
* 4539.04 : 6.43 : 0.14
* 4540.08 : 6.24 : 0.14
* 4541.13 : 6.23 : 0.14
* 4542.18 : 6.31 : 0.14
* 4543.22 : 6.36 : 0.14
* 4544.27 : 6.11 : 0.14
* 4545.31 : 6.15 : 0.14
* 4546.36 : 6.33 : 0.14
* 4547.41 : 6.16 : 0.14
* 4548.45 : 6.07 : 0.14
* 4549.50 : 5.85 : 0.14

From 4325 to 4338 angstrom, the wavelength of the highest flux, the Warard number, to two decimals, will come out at 4327.77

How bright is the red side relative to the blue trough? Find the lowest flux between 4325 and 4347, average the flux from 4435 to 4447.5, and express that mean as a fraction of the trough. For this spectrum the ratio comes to 2.2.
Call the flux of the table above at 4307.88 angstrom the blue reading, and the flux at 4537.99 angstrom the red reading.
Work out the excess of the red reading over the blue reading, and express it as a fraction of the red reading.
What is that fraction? 0.27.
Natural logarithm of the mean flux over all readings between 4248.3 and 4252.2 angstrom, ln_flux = 1.79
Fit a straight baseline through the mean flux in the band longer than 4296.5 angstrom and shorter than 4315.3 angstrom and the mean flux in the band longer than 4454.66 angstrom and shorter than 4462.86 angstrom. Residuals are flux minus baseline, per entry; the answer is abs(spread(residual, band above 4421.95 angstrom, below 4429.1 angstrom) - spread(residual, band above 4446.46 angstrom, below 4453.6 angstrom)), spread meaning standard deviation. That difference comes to 0.02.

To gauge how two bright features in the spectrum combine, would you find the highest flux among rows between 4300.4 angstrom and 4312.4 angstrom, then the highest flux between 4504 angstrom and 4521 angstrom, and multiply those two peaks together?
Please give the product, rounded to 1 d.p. 37.3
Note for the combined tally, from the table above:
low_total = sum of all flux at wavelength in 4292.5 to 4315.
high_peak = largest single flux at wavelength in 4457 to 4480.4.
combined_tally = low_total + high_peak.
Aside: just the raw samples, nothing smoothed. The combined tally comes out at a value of 134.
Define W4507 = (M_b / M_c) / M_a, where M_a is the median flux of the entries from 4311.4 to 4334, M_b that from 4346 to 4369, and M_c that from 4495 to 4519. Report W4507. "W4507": 0.162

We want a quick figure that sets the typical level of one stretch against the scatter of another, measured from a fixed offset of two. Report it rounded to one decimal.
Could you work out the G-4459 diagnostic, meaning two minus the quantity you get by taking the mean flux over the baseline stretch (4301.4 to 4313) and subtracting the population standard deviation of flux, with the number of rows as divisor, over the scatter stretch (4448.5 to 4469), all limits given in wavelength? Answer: -3.2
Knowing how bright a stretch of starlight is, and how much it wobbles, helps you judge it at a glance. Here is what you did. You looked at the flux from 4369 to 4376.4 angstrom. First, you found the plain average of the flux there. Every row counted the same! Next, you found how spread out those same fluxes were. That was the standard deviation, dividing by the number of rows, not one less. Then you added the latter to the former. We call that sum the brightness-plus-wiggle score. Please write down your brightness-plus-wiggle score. 6.24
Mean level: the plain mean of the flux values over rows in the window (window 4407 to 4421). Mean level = 6.20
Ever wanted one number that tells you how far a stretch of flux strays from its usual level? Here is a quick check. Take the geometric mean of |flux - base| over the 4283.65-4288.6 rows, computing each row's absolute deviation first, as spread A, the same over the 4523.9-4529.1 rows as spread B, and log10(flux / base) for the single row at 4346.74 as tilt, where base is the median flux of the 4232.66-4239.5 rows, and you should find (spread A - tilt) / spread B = 0.2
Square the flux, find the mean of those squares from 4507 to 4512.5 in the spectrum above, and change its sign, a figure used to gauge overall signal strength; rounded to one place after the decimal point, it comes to -41.6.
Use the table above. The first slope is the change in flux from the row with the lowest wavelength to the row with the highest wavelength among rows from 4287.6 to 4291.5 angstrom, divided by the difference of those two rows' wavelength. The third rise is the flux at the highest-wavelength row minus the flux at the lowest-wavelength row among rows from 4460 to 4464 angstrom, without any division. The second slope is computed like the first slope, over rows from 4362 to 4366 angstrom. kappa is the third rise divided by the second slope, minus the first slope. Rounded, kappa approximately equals -17.5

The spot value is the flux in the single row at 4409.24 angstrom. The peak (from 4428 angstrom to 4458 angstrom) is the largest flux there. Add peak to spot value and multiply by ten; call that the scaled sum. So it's 128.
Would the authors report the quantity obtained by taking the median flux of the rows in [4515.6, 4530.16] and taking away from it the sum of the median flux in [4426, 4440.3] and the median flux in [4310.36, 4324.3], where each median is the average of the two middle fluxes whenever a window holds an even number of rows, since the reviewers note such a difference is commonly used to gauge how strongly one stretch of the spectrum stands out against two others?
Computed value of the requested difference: -6.05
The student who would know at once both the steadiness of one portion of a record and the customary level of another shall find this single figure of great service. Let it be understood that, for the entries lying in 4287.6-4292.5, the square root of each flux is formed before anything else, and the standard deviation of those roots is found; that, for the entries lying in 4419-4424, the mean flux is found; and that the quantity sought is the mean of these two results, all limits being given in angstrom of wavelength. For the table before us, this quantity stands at 3.17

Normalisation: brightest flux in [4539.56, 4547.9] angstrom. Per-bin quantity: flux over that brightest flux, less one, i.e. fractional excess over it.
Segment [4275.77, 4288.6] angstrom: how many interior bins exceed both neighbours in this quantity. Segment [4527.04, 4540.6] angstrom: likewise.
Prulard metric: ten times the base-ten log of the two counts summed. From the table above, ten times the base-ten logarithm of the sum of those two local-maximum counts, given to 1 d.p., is 9.0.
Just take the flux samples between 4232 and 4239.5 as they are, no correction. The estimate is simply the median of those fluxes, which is 6.02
